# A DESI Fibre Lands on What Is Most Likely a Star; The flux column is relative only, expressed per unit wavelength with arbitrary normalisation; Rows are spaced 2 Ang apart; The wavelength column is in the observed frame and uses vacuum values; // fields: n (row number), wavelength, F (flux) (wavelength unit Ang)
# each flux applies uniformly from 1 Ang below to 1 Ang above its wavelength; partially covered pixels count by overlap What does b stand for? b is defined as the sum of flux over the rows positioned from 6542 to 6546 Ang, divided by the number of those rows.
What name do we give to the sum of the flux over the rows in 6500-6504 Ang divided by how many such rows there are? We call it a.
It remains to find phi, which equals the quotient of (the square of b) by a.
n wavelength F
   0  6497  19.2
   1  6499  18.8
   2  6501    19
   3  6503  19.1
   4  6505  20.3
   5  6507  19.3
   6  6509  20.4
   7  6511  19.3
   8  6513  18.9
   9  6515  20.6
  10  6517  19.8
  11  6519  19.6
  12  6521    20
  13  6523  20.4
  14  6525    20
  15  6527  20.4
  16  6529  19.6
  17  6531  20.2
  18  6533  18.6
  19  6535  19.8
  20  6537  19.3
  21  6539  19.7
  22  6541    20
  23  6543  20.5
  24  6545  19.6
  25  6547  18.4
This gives 21.1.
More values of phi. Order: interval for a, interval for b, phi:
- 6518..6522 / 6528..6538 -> 19.2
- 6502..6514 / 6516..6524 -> 20.4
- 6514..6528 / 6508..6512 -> 19.6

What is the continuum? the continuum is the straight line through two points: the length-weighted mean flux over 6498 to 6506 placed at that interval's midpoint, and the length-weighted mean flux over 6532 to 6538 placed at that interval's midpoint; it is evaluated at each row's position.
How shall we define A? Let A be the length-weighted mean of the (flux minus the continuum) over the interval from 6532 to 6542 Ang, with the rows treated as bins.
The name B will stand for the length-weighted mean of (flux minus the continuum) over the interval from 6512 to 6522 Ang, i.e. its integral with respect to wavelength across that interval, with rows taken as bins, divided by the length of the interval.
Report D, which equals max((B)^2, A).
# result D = 0.3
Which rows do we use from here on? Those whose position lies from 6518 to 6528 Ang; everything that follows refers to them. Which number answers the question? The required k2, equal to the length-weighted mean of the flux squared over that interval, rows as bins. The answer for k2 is 403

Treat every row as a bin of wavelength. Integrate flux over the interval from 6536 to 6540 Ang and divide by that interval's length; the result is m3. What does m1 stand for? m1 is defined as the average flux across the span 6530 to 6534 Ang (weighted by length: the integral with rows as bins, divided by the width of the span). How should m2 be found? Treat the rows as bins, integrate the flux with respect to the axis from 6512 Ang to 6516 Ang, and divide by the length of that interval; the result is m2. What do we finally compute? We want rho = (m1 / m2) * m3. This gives 19.2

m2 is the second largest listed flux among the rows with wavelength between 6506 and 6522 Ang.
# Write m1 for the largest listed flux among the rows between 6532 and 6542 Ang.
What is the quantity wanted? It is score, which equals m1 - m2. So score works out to -0.40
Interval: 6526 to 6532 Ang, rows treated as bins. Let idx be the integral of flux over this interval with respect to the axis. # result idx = 120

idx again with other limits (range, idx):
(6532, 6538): 115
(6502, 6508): 117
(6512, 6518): 119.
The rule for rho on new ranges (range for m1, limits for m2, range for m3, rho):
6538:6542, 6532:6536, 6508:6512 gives 20.5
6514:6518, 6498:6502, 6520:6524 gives 21.6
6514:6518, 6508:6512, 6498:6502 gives 19.2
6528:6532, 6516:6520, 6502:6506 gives 19.9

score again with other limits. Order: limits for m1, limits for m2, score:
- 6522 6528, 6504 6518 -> 0.00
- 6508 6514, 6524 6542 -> 0.20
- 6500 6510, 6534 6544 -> 0.40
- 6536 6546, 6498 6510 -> 0.20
